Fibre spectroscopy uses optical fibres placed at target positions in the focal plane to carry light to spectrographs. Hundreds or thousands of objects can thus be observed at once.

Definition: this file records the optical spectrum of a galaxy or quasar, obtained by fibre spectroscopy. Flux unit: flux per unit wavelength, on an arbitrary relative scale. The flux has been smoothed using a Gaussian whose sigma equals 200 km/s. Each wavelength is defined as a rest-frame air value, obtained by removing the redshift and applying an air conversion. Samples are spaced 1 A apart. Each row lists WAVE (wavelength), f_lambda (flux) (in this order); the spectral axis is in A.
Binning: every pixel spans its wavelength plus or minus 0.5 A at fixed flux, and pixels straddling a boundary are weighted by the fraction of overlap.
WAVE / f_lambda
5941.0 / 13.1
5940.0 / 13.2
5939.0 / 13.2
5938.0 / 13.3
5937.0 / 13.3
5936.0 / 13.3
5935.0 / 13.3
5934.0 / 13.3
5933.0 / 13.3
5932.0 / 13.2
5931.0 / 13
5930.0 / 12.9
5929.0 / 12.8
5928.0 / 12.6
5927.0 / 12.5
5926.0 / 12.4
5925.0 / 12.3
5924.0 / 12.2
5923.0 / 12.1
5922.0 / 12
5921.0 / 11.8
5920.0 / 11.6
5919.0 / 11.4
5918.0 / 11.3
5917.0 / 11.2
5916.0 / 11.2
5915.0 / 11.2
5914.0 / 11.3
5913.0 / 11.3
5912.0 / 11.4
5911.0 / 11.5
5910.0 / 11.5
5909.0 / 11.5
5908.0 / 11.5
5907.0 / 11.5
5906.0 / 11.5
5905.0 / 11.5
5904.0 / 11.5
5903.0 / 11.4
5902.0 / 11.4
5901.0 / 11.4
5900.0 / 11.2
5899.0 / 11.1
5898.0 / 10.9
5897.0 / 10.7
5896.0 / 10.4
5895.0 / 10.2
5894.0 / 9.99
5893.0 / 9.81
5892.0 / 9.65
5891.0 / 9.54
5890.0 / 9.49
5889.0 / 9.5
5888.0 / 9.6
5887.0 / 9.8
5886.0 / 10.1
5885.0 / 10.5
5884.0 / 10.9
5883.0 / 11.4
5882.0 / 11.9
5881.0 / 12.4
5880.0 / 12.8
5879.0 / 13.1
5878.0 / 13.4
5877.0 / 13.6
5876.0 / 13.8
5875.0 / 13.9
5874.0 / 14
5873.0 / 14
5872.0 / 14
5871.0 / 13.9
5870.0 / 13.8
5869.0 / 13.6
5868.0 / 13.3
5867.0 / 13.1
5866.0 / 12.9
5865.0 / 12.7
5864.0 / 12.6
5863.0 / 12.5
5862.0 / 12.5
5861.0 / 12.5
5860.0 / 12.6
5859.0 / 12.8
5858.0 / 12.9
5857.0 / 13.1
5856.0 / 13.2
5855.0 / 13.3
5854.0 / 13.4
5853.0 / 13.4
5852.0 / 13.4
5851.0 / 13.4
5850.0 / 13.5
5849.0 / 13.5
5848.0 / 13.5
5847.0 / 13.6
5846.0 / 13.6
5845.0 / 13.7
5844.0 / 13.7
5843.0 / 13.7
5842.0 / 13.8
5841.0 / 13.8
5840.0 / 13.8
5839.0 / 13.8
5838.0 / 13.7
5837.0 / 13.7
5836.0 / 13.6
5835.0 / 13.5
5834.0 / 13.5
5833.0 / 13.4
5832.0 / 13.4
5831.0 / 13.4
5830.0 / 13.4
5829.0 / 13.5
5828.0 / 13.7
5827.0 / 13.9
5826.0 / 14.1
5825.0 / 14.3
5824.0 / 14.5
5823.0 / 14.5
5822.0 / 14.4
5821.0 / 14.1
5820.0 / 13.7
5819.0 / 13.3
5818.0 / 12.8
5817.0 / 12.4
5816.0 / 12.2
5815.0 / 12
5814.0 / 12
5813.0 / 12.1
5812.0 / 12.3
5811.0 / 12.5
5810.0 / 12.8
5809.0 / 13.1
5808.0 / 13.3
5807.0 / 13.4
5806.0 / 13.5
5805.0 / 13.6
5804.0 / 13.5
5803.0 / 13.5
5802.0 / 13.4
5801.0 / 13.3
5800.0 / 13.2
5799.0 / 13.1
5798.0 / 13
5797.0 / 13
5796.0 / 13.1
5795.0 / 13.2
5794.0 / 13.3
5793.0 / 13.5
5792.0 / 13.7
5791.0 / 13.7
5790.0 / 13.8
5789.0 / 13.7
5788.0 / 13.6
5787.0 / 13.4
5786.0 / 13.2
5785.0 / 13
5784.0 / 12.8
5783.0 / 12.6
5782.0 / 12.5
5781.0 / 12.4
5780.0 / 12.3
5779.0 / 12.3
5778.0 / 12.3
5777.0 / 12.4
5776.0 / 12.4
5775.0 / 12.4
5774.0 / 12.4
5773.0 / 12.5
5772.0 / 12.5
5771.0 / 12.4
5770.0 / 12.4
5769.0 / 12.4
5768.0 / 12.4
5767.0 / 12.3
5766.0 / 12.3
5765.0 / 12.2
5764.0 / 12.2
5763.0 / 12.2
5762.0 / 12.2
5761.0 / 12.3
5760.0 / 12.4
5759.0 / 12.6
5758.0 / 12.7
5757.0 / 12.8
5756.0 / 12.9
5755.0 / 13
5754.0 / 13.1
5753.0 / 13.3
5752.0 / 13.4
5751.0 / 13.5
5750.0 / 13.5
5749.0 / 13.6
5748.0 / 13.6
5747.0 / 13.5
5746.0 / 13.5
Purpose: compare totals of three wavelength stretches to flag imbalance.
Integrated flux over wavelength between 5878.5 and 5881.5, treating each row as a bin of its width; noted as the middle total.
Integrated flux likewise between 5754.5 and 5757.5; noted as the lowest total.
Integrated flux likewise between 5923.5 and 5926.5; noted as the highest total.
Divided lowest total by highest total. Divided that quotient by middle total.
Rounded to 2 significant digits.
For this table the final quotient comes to 0.027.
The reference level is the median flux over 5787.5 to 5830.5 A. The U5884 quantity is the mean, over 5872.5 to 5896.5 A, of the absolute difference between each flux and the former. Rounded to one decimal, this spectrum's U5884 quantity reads 2.2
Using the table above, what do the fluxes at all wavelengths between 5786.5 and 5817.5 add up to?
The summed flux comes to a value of 406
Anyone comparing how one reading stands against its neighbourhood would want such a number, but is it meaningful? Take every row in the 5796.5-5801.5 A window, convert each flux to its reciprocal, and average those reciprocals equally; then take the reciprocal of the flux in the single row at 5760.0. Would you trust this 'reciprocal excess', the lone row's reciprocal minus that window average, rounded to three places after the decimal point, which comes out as 0.004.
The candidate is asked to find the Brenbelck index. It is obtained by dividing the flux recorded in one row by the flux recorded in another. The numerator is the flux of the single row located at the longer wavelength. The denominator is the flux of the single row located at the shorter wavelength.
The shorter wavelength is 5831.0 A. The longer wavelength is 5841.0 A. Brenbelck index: 1.03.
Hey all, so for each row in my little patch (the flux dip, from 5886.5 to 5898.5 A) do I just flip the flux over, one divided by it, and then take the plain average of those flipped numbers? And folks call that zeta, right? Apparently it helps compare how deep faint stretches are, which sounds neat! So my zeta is 0.101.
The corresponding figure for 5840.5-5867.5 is 0.076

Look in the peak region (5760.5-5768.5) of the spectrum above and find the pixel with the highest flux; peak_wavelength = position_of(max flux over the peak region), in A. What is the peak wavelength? 5768.0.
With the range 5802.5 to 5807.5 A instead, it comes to 5805.0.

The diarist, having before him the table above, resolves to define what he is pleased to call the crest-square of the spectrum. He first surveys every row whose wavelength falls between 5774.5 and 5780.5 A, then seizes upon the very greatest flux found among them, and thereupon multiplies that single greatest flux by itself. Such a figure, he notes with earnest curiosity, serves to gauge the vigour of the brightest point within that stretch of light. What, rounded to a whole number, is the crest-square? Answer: 154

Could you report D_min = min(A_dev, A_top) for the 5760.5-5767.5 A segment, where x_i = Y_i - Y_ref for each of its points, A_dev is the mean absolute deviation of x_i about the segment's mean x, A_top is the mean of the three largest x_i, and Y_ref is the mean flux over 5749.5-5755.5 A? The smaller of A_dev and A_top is -1.0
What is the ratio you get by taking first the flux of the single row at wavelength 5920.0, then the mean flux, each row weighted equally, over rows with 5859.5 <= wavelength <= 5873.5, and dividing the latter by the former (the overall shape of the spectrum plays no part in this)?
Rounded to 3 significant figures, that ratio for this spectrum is 1.13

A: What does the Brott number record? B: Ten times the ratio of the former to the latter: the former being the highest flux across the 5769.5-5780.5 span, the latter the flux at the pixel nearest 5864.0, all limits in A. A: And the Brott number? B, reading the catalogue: 9.9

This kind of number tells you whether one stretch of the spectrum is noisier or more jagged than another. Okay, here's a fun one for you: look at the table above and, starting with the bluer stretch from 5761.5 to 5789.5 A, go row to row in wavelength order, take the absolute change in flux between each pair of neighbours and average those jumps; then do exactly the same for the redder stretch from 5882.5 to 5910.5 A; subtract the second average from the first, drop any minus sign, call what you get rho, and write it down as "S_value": 0.075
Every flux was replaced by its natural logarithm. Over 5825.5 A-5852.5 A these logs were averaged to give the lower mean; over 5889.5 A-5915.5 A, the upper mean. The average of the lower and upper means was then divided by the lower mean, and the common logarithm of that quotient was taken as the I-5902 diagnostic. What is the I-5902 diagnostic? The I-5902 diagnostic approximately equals -0.019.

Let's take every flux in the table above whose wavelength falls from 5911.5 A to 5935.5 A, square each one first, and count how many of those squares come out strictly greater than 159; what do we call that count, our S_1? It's 7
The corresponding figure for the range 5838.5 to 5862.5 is 21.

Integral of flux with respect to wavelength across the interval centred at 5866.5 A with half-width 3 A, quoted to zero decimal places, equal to 78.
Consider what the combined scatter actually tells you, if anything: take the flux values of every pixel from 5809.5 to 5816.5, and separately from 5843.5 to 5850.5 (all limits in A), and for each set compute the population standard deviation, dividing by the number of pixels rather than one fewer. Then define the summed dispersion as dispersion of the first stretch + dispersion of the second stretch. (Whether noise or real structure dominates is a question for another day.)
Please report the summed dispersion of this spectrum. 0.35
